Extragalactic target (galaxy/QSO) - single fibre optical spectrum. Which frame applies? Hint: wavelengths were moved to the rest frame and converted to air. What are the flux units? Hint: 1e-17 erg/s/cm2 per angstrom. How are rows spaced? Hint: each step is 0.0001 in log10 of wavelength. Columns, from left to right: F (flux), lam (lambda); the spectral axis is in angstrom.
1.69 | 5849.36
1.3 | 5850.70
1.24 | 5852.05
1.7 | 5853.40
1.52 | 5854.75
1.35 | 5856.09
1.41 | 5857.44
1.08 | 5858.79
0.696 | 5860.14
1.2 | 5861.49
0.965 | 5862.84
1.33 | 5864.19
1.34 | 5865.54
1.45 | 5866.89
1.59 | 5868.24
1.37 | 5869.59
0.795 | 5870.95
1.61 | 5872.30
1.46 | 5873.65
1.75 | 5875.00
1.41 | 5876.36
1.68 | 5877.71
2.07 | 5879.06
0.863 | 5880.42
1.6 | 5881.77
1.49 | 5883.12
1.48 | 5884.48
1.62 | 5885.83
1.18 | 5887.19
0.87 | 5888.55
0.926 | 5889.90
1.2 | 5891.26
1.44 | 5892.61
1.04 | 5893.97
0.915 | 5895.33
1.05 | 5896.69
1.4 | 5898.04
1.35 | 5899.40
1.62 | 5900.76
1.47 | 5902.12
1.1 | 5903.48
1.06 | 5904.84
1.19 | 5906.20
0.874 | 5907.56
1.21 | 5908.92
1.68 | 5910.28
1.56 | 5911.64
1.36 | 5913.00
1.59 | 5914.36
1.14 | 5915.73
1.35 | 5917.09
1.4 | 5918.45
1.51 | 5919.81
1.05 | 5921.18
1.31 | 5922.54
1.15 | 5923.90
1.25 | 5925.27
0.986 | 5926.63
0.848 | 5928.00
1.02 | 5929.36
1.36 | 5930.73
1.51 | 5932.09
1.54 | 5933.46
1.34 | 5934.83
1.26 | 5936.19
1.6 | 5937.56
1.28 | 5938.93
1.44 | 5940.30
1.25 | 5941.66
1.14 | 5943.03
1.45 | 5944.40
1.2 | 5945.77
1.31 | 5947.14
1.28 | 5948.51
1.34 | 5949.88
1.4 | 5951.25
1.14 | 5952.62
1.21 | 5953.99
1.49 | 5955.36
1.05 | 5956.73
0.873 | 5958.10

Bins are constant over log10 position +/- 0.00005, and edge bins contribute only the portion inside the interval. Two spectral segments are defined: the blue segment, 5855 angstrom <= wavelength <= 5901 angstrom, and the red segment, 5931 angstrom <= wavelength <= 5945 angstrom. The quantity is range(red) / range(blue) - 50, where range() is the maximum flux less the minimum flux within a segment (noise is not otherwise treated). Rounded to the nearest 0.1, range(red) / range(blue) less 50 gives -49.7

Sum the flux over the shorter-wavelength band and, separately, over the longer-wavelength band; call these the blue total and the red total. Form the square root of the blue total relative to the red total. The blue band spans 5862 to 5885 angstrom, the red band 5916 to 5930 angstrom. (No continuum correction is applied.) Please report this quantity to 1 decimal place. 1.4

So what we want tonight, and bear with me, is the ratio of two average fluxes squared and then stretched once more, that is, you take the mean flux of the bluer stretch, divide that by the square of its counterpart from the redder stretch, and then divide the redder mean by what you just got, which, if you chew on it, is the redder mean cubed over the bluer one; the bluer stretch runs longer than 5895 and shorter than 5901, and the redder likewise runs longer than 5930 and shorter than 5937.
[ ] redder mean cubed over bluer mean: 2.2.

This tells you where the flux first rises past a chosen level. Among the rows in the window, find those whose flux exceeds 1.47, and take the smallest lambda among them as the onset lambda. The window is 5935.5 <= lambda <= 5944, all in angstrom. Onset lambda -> 5937.56 angstrom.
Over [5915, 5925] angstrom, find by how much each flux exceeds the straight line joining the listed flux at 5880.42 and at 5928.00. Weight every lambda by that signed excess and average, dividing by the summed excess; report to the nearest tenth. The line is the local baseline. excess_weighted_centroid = 5919.6 angstrom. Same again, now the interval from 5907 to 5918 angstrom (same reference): 5912.8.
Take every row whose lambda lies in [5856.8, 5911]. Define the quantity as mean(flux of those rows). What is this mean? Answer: 1.30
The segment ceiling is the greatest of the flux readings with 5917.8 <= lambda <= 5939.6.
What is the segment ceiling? 1.6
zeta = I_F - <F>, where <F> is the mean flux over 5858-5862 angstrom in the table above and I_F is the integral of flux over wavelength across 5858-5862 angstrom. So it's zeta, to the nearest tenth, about 3.0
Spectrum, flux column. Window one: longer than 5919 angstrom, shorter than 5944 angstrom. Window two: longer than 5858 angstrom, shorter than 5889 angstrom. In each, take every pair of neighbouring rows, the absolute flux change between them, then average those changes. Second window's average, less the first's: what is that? 0.148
